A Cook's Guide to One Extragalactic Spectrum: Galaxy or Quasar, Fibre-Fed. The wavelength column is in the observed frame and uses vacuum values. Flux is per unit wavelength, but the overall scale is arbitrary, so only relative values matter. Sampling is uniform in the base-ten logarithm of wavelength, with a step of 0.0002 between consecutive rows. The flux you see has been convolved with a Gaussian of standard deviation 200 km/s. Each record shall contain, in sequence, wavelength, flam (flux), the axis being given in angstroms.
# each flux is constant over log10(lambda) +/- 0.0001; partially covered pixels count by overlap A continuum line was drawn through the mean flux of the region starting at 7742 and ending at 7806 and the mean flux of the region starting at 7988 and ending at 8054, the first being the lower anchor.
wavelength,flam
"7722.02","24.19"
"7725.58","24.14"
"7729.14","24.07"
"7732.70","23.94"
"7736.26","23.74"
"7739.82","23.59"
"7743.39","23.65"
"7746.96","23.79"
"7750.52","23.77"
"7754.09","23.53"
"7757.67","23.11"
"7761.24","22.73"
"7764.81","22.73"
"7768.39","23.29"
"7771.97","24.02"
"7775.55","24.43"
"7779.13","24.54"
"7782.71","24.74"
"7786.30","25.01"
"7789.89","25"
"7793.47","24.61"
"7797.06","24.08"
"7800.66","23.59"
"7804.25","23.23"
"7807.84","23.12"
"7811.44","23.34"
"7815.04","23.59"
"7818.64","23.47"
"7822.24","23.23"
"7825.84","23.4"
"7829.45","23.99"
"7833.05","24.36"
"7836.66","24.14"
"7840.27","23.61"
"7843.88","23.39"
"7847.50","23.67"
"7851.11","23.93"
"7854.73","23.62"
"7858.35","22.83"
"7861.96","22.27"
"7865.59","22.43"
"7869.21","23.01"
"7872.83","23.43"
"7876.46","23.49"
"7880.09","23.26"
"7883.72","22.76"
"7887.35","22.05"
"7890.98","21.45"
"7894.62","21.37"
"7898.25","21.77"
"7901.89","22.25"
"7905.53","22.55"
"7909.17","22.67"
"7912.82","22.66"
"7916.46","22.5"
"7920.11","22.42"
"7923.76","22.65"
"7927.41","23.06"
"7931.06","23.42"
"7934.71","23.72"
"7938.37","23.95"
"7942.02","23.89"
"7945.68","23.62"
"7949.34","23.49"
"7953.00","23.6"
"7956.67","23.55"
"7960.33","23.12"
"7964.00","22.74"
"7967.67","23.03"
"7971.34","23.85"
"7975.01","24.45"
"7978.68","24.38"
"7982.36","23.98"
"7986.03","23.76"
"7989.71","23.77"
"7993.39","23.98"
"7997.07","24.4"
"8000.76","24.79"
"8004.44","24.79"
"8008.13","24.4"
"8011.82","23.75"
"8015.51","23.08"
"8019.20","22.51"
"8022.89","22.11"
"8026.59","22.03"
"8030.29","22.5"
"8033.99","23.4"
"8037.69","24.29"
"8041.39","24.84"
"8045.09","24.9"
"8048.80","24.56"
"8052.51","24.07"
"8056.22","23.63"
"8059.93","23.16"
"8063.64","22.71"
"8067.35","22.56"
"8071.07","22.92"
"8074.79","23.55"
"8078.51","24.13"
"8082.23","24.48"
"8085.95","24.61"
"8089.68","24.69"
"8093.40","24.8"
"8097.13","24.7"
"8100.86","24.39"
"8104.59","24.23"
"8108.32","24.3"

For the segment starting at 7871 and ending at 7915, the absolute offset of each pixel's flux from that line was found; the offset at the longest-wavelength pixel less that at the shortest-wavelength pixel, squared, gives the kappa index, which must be 0.6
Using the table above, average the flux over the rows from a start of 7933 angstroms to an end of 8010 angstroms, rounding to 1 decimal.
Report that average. 23.9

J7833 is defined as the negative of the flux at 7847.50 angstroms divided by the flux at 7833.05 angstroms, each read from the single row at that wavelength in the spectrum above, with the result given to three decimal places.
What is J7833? -0.972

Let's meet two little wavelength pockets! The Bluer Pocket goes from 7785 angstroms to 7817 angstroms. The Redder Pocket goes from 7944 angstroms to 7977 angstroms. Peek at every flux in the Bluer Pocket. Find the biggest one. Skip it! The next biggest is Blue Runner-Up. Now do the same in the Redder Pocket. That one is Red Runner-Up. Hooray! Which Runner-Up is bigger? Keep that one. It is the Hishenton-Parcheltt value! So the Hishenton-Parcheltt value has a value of 25.0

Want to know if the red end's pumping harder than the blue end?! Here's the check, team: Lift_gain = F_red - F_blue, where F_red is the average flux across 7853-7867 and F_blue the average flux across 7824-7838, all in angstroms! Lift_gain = -1.2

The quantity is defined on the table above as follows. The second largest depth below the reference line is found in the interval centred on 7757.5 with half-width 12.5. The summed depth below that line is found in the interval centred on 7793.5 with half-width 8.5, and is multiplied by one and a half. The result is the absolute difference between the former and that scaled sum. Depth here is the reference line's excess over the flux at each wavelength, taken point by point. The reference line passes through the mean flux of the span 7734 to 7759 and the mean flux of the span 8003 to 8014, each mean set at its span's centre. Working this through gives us 6.4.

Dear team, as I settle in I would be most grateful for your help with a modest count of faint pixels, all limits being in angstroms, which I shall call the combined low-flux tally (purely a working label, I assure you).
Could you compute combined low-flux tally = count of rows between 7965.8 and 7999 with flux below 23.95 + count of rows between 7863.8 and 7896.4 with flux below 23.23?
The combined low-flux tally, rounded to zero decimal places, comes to 10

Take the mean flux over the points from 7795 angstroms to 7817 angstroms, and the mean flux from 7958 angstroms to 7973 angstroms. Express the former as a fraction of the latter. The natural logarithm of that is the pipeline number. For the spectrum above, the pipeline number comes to 0.01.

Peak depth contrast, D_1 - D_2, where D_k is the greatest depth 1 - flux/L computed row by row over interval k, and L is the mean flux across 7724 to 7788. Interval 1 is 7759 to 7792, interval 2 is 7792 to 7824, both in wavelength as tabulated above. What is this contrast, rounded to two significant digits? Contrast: 0.016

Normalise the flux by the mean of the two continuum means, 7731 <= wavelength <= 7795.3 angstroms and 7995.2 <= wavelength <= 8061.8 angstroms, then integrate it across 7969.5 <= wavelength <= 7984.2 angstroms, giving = 14.9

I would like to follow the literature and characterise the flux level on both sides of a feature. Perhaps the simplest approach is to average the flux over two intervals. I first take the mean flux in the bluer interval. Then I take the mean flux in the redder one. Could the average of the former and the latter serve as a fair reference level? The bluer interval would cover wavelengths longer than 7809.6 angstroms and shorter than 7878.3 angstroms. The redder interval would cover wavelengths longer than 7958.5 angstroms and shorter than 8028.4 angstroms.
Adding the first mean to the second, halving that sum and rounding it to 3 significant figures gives 23.5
